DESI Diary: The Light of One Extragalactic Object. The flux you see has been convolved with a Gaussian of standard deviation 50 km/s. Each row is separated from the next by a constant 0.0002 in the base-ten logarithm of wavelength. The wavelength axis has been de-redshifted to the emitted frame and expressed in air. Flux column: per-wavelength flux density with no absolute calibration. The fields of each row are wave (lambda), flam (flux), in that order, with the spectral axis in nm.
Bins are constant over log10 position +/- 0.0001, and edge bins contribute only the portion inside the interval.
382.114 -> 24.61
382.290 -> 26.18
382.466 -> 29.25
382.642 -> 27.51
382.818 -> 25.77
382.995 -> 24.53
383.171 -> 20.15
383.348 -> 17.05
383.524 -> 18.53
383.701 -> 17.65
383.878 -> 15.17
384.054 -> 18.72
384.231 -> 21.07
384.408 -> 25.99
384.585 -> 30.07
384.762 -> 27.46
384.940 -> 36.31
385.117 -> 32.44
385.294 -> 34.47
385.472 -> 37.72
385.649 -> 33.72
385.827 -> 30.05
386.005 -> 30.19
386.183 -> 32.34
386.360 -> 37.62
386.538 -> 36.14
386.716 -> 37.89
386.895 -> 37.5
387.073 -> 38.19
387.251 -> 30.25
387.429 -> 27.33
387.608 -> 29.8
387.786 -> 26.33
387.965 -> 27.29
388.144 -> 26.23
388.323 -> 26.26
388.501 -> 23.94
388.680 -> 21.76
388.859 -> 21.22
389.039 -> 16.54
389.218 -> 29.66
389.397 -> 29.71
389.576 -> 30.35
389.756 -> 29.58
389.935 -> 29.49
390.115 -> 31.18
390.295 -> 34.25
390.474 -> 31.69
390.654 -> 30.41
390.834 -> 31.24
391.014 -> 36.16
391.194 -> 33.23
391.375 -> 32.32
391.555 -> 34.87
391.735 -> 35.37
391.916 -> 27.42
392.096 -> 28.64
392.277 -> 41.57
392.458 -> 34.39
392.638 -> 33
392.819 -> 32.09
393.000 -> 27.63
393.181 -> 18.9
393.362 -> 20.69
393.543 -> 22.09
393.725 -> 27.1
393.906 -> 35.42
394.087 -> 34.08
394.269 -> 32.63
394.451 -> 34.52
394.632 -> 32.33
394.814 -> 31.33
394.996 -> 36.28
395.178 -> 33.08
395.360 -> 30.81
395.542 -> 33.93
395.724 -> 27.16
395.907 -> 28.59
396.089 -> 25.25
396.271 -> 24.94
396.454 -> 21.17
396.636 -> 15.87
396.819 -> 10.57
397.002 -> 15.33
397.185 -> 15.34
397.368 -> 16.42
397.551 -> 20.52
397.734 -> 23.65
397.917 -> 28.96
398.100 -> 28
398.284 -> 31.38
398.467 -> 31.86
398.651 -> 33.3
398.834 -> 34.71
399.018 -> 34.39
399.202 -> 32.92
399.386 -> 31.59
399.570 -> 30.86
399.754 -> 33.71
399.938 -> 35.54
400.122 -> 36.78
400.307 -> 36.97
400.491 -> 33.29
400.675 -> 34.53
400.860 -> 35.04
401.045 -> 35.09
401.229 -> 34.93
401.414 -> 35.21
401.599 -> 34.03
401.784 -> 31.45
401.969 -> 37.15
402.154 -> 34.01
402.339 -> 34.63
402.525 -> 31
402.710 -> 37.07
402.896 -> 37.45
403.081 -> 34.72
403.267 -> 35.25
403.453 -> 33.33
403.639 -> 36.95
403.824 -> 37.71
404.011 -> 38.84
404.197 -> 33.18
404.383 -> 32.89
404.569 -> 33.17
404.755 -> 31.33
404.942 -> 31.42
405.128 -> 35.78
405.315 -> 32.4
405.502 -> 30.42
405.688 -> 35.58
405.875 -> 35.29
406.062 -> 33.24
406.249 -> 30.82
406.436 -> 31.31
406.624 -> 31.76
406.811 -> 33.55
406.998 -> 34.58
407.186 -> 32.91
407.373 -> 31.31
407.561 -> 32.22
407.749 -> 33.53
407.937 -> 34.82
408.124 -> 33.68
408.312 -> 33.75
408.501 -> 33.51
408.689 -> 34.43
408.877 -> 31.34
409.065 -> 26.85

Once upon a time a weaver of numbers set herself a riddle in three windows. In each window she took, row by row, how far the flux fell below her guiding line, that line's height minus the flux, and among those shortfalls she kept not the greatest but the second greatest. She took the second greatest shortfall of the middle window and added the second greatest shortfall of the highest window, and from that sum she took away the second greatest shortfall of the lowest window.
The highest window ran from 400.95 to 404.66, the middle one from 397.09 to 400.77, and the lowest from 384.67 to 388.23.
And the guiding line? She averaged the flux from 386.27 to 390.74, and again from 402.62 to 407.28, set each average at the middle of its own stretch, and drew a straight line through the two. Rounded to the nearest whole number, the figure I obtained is 14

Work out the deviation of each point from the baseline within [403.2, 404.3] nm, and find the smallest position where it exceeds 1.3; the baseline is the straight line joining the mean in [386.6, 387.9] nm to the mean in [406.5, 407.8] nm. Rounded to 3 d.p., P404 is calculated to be 403.267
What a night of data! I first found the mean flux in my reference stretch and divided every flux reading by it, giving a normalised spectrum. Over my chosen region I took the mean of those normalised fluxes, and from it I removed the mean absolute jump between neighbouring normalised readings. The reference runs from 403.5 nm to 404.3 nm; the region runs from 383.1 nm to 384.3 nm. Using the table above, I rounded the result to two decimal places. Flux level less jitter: 0.44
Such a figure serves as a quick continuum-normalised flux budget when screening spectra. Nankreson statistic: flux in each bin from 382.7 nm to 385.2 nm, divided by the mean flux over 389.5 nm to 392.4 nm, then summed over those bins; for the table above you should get 10.2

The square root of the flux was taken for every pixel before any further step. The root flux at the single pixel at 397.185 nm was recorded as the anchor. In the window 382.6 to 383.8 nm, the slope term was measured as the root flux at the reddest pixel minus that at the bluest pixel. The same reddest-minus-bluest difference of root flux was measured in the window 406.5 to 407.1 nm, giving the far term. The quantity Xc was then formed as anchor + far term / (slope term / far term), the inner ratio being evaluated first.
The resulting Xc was 3.9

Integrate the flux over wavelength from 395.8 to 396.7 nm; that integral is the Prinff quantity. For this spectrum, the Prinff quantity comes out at 21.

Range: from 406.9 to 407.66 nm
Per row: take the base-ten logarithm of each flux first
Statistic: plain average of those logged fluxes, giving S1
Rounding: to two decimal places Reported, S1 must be 1.51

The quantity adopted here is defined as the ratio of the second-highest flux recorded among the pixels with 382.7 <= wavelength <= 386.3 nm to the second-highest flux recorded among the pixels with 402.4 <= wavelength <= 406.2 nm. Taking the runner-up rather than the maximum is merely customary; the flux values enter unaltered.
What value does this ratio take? 0.963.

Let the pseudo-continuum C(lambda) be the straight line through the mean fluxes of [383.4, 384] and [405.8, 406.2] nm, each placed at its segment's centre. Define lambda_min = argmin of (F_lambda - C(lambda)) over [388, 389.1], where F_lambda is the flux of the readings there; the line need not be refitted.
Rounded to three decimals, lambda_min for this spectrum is 389.039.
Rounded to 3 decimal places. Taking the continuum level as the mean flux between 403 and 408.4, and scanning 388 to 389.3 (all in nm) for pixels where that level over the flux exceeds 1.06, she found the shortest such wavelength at 388.144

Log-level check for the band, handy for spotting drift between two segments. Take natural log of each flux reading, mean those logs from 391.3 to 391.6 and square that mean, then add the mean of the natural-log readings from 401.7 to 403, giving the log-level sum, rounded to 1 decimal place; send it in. 15.9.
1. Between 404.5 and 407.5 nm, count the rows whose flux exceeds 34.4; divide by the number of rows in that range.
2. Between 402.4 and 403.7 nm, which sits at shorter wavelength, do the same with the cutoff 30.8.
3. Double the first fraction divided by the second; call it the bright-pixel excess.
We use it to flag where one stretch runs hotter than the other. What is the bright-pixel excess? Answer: 0.5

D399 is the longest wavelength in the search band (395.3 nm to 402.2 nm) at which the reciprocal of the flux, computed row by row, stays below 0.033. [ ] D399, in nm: 402.154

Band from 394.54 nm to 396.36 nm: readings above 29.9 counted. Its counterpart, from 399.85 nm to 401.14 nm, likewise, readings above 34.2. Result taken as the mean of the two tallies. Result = 6.0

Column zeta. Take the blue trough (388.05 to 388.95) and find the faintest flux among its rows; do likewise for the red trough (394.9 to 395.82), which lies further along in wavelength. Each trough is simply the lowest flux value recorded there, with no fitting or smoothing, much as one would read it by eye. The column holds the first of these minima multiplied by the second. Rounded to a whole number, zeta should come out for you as 576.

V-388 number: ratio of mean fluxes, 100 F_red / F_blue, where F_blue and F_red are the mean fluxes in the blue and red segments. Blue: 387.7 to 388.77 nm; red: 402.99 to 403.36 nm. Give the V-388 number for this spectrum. 138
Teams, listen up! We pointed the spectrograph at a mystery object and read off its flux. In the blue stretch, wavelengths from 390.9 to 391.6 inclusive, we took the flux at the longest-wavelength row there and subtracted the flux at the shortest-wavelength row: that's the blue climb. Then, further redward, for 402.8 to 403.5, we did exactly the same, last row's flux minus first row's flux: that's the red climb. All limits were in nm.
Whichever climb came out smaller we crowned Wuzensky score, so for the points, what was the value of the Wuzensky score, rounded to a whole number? -4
